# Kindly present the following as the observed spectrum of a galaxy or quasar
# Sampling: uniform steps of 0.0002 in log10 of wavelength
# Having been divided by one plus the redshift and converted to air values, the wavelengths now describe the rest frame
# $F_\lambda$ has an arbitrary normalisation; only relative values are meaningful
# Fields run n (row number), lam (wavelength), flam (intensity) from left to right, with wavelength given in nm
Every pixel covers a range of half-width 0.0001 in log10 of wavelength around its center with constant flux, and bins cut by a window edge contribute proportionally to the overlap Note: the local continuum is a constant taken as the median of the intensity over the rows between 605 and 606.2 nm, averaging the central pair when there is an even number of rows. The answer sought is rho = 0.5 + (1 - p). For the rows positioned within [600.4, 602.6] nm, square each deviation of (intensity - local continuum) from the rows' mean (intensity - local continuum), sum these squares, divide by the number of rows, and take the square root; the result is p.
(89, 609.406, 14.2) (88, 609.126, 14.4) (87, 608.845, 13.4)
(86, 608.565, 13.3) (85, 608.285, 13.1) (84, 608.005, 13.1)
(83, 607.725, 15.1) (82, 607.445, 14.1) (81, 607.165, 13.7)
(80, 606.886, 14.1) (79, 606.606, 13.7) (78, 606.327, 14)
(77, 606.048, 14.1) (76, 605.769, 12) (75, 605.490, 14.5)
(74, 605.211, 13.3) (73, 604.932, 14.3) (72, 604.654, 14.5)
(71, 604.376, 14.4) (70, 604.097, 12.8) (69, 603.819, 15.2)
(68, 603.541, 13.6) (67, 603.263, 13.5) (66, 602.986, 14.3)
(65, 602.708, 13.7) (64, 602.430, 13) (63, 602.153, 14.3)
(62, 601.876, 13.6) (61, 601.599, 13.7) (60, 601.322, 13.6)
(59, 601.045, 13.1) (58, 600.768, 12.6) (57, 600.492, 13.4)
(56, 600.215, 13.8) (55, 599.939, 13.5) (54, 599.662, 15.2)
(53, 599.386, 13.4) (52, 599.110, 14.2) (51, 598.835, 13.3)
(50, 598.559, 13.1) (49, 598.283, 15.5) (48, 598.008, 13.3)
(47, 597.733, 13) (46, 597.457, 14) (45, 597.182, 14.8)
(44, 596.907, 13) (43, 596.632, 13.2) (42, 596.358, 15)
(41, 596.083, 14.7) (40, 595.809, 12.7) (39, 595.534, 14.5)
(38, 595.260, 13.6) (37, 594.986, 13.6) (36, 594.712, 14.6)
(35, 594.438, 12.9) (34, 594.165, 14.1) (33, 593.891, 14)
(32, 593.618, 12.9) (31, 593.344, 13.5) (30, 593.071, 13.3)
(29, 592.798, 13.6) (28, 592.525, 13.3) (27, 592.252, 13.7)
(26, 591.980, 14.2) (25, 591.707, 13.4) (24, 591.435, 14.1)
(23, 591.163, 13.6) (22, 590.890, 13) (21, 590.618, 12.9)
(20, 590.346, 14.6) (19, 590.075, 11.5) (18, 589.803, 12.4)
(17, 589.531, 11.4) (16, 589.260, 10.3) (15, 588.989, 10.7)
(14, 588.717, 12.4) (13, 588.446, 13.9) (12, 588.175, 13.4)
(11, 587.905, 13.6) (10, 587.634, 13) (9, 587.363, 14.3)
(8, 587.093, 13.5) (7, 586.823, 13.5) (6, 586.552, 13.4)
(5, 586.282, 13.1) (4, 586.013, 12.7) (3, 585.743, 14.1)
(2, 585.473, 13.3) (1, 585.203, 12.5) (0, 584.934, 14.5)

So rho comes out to 1.02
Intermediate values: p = 0.48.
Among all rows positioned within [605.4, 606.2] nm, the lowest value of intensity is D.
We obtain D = 12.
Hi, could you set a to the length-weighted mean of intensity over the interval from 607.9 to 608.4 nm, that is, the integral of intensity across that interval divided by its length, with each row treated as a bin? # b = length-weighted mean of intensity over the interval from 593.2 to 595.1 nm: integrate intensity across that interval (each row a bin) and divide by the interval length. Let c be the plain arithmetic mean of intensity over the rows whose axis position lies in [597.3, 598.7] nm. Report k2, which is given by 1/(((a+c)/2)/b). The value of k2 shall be 1.02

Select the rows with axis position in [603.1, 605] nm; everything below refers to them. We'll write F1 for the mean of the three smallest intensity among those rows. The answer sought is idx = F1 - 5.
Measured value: 8.3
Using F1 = 13.3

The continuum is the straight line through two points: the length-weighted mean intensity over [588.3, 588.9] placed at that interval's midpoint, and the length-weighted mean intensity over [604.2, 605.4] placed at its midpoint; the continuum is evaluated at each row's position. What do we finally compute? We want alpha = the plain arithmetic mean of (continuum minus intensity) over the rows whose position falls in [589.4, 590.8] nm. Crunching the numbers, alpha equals 0.5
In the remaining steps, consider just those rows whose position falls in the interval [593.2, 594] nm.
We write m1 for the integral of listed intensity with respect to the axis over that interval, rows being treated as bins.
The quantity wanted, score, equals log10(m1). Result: 1.03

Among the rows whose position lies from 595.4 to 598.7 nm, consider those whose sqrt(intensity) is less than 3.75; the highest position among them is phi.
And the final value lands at 598.559 nm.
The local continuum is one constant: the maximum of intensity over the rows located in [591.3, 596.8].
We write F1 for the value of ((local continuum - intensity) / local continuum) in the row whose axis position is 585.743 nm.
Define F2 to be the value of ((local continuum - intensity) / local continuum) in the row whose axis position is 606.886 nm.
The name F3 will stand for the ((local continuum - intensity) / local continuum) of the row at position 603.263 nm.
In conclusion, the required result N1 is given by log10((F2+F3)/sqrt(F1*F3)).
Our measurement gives 0.32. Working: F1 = 0.060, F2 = 0.06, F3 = 0.10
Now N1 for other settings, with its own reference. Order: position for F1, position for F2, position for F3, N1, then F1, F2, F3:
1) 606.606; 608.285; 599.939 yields 0.39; 0.087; 0.13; 0.10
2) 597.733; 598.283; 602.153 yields -0.77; 0.133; -0.03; 0.05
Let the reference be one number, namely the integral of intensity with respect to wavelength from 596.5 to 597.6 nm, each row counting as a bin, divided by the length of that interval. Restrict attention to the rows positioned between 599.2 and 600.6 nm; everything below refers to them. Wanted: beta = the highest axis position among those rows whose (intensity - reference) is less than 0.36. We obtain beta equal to 600.492 nm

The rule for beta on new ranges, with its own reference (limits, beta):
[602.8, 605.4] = 605.211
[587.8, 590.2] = 590.075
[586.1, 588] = 587.905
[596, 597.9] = 597.733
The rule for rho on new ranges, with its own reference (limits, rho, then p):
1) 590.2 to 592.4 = 0.95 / 0.55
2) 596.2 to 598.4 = 0.56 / 0.94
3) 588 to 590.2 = 0.32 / 1.18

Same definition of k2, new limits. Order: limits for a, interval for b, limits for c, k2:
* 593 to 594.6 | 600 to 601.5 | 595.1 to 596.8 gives 0.97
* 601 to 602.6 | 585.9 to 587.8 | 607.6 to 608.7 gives 0.98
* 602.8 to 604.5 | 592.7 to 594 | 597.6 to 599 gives 0.97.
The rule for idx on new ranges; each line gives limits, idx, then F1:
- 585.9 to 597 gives 5.8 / 10.8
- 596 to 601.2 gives 7.9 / 12.9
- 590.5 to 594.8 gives 7.9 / 12.9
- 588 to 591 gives 5.8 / 10.8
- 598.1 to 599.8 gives 8.3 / 13.3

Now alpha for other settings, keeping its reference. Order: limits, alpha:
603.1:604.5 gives 0.1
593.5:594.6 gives -0.1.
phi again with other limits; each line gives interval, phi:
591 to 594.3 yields 593.891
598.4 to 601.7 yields 601.599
